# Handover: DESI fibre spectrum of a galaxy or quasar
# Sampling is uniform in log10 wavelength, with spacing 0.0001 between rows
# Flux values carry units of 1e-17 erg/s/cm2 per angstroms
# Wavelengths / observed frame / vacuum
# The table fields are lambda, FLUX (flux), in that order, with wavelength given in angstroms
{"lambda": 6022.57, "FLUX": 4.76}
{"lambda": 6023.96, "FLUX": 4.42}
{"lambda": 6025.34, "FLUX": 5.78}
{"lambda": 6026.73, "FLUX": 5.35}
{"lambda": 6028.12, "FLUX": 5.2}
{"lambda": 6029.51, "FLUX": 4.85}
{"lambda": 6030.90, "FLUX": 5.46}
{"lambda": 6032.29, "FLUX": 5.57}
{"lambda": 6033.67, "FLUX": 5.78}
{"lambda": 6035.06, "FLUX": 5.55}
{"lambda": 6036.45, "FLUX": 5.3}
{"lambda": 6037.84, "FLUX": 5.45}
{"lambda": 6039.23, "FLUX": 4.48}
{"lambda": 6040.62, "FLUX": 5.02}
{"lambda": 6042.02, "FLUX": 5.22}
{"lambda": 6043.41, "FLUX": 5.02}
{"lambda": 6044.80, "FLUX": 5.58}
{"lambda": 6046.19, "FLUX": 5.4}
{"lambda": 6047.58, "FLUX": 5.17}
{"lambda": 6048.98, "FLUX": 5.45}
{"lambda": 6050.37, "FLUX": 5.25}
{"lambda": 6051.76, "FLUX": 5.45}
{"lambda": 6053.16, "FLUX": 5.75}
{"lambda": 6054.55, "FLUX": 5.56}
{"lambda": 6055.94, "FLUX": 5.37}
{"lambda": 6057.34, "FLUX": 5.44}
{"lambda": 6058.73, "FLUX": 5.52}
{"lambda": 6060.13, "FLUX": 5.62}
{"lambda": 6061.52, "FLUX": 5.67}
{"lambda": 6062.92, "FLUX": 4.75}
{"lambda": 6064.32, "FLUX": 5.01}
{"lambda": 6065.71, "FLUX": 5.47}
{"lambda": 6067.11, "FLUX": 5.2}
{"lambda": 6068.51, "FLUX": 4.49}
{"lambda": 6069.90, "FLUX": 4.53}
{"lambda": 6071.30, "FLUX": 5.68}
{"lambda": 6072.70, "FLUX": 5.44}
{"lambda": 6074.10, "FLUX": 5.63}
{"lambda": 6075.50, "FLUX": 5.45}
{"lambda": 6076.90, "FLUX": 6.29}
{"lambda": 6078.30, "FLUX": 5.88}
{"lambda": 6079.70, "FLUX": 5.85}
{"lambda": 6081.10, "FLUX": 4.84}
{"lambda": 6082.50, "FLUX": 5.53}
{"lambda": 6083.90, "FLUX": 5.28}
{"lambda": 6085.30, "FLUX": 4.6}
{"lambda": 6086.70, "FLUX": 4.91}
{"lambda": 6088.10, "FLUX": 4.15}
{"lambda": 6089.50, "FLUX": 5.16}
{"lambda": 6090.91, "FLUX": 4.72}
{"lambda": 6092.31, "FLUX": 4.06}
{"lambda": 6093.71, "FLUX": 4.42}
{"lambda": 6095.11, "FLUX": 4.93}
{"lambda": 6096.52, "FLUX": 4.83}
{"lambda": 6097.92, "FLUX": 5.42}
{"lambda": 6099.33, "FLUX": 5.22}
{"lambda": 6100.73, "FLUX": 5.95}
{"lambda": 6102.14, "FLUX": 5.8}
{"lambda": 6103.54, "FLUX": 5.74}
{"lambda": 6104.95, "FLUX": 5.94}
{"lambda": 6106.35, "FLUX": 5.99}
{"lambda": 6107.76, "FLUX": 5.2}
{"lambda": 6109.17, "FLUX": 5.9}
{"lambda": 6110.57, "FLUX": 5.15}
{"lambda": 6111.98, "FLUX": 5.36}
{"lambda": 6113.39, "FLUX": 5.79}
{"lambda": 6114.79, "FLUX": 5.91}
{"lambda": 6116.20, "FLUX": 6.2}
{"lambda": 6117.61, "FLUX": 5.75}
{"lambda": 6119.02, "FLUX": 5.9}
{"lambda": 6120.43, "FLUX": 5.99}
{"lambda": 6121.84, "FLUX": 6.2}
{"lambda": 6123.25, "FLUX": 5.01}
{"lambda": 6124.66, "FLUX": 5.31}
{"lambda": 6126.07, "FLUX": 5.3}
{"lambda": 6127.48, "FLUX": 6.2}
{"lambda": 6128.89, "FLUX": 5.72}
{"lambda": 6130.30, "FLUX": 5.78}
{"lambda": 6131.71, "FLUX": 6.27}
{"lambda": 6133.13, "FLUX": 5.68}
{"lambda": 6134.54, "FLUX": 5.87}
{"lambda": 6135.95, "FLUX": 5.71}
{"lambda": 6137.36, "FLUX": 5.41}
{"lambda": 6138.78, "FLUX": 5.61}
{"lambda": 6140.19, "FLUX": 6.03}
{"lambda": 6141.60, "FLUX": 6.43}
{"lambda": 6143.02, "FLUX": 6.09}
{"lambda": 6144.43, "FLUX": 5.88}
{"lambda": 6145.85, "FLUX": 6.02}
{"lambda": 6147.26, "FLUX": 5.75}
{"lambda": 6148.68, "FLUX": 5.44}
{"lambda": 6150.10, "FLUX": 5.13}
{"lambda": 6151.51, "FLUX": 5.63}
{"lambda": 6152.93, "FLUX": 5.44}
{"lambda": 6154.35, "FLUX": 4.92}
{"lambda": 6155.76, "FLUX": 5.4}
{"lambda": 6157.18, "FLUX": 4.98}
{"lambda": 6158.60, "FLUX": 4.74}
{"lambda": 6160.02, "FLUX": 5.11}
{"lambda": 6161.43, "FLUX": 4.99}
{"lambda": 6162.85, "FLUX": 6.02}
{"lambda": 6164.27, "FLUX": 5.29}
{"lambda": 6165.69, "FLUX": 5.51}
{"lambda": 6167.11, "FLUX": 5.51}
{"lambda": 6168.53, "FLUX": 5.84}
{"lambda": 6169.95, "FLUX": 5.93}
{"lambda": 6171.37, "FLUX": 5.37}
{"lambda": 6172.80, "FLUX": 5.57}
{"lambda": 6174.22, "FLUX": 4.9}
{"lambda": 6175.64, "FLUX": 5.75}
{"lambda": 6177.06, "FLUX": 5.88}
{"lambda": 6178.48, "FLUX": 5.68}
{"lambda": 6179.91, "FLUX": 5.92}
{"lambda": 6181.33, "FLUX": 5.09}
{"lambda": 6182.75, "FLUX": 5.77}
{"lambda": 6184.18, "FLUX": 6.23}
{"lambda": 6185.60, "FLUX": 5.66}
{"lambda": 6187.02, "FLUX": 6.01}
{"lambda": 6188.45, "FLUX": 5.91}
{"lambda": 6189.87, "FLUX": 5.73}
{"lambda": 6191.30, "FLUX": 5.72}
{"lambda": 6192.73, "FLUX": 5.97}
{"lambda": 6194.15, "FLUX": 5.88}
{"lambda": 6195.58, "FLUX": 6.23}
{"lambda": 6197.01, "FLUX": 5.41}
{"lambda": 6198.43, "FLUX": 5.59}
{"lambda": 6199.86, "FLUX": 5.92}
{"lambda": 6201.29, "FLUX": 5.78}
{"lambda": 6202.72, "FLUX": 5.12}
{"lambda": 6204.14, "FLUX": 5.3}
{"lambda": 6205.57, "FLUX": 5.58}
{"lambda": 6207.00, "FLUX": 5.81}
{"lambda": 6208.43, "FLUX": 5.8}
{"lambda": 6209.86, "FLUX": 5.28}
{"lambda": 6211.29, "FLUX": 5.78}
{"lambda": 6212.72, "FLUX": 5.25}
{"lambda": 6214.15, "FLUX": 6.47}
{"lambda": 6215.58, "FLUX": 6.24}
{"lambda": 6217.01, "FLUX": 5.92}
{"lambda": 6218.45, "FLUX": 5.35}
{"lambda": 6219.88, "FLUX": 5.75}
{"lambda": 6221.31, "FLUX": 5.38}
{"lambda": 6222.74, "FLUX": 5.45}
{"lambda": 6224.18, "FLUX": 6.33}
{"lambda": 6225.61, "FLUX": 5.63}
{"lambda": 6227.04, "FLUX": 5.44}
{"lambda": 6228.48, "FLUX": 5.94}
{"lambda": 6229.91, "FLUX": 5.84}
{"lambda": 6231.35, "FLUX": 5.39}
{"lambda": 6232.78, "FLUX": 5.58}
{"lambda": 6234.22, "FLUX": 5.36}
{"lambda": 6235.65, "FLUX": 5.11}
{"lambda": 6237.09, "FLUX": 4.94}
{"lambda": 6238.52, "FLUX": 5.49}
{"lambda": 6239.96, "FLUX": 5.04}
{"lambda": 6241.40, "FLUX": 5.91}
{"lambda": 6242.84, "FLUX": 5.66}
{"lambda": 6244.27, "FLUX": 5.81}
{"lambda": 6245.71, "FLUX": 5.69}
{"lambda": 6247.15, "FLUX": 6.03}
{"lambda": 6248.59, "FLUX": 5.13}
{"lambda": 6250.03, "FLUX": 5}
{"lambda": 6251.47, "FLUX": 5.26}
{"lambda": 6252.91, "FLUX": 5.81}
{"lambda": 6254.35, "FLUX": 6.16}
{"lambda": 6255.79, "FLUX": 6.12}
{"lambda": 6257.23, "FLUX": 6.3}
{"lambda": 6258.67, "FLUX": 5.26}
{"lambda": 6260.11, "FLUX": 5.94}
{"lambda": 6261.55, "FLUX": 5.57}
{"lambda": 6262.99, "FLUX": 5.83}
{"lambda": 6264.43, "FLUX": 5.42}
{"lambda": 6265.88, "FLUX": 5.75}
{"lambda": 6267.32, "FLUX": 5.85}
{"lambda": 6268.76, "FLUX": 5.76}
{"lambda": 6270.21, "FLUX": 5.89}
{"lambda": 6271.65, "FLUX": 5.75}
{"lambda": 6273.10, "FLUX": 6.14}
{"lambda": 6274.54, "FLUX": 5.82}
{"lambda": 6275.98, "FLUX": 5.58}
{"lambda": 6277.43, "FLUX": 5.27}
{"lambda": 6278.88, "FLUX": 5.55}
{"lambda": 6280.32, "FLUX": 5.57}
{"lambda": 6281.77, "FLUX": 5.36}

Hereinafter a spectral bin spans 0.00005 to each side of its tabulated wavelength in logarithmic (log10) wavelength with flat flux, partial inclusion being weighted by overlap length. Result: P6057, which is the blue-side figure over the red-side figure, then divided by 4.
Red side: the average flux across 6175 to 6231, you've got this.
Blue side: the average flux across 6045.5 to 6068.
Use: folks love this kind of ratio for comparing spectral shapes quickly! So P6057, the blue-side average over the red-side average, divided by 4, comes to 0.234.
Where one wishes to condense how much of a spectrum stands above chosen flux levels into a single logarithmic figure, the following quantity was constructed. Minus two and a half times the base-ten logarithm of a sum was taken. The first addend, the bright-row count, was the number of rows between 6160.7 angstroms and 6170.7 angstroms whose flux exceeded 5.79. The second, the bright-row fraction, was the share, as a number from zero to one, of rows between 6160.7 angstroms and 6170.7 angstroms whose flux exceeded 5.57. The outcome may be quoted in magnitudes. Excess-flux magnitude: -1.34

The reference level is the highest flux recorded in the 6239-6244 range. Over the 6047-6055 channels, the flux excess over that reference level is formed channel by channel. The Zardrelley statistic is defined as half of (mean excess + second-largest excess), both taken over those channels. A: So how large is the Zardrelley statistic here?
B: -0.41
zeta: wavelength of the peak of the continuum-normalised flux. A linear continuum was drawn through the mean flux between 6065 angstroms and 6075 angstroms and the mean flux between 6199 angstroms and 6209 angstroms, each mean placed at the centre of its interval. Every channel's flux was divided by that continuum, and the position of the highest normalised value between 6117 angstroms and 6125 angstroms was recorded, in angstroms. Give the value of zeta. 6121.84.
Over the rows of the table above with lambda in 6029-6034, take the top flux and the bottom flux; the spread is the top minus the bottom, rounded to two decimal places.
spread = 0.93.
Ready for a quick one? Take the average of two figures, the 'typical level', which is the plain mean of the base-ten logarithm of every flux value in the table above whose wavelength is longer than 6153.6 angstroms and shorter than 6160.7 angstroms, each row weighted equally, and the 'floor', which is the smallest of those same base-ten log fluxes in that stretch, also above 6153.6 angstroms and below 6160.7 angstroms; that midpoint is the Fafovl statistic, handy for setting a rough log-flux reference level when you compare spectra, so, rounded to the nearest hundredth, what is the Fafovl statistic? 0.69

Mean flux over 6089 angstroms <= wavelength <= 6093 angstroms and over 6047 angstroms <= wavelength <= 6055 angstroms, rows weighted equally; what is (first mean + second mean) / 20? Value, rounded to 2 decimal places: 0.50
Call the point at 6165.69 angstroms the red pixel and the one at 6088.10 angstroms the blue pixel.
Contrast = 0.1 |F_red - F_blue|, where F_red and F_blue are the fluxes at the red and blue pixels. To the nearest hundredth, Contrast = 0.14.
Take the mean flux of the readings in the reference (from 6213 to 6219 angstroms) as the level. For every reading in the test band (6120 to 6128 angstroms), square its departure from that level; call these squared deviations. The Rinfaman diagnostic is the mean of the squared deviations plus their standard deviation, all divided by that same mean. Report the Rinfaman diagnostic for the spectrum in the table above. 2.0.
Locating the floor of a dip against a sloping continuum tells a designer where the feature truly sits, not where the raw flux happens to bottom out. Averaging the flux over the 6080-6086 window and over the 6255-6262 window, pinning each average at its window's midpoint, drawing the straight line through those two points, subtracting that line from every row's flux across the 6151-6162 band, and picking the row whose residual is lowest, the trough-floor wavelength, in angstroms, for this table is 6158.60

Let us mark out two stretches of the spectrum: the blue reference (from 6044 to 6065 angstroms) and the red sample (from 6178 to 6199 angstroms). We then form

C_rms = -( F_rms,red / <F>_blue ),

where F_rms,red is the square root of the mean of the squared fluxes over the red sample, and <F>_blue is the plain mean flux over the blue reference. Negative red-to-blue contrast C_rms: -1.07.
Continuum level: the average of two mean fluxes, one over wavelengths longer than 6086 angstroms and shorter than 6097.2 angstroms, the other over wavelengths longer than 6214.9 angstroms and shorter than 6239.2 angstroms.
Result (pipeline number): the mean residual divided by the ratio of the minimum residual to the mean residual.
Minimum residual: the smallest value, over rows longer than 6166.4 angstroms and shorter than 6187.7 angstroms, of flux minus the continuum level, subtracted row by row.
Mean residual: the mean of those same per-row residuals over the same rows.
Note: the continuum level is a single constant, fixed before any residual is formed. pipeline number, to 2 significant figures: -1.4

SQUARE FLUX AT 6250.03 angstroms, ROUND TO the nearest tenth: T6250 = 25.0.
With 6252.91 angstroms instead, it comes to 33.8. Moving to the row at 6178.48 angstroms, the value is 32.3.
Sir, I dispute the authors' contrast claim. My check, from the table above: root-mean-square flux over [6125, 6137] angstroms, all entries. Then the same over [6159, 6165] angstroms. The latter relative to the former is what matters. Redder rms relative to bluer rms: 0.92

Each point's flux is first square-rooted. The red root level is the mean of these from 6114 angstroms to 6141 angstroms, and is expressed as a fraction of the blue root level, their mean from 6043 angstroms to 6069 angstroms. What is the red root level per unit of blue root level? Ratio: 1.04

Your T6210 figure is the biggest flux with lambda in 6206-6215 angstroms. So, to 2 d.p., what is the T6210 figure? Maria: 6.47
